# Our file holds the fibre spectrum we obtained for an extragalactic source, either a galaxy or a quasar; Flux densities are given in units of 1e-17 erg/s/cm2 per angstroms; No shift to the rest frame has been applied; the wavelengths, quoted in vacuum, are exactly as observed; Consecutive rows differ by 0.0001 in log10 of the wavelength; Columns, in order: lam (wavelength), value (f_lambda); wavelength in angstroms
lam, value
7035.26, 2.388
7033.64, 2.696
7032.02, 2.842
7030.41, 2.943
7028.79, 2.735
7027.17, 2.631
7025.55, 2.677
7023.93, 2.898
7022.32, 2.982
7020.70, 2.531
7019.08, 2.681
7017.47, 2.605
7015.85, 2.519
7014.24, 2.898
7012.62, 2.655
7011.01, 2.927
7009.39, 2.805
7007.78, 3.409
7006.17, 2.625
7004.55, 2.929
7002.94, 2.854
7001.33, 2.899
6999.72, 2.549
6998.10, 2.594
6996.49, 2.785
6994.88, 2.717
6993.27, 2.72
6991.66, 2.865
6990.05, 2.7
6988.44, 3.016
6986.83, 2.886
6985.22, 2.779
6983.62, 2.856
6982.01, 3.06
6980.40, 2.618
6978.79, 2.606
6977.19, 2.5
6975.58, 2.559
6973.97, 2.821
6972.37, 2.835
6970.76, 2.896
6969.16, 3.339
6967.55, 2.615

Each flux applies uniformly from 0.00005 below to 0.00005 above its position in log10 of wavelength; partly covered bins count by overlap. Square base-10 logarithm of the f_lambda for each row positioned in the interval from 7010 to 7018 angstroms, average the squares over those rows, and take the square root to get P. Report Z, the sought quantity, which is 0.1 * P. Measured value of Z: 0.0435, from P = 0.435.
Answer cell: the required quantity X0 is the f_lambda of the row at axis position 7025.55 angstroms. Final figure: 2.677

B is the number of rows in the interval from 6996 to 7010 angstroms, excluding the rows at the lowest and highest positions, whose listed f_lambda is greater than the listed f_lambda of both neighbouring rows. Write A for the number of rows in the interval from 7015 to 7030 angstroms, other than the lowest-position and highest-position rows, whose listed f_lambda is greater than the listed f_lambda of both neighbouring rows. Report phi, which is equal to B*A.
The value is 6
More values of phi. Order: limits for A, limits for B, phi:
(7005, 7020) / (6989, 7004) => 9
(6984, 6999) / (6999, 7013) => 12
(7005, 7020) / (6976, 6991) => 6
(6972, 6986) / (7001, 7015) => 3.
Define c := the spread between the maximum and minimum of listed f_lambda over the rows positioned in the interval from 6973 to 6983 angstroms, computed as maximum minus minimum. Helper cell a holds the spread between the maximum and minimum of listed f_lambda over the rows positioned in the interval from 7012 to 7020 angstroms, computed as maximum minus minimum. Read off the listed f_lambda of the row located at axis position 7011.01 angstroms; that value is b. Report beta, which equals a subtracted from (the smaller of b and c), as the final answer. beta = 0.18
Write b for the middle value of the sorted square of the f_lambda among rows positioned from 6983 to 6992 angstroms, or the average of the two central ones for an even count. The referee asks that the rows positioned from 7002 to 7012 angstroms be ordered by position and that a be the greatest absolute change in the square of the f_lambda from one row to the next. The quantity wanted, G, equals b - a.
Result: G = 3.5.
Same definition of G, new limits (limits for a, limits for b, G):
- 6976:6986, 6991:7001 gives 4.9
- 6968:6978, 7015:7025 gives 4.2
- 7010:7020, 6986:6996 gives 5.8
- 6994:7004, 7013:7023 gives 5.1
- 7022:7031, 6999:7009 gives 7.0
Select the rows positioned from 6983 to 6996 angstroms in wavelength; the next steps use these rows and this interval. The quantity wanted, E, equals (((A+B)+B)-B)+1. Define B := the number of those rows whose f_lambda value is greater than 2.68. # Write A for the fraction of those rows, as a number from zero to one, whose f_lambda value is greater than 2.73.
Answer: 9.6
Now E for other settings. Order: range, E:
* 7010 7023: 5.4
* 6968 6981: 5.5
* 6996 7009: 6.6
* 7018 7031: 6.5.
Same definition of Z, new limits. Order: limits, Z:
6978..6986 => 0.0445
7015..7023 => 0.0425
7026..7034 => 0.0442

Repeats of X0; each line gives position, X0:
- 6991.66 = 2.865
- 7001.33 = 2.899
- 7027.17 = 2.631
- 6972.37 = 2.835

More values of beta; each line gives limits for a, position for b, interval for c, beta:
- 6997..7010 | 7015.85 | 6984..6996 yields -0.54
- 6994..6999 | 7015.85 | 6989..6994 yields -0.03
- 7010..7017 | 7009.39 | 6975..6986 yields 0.15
